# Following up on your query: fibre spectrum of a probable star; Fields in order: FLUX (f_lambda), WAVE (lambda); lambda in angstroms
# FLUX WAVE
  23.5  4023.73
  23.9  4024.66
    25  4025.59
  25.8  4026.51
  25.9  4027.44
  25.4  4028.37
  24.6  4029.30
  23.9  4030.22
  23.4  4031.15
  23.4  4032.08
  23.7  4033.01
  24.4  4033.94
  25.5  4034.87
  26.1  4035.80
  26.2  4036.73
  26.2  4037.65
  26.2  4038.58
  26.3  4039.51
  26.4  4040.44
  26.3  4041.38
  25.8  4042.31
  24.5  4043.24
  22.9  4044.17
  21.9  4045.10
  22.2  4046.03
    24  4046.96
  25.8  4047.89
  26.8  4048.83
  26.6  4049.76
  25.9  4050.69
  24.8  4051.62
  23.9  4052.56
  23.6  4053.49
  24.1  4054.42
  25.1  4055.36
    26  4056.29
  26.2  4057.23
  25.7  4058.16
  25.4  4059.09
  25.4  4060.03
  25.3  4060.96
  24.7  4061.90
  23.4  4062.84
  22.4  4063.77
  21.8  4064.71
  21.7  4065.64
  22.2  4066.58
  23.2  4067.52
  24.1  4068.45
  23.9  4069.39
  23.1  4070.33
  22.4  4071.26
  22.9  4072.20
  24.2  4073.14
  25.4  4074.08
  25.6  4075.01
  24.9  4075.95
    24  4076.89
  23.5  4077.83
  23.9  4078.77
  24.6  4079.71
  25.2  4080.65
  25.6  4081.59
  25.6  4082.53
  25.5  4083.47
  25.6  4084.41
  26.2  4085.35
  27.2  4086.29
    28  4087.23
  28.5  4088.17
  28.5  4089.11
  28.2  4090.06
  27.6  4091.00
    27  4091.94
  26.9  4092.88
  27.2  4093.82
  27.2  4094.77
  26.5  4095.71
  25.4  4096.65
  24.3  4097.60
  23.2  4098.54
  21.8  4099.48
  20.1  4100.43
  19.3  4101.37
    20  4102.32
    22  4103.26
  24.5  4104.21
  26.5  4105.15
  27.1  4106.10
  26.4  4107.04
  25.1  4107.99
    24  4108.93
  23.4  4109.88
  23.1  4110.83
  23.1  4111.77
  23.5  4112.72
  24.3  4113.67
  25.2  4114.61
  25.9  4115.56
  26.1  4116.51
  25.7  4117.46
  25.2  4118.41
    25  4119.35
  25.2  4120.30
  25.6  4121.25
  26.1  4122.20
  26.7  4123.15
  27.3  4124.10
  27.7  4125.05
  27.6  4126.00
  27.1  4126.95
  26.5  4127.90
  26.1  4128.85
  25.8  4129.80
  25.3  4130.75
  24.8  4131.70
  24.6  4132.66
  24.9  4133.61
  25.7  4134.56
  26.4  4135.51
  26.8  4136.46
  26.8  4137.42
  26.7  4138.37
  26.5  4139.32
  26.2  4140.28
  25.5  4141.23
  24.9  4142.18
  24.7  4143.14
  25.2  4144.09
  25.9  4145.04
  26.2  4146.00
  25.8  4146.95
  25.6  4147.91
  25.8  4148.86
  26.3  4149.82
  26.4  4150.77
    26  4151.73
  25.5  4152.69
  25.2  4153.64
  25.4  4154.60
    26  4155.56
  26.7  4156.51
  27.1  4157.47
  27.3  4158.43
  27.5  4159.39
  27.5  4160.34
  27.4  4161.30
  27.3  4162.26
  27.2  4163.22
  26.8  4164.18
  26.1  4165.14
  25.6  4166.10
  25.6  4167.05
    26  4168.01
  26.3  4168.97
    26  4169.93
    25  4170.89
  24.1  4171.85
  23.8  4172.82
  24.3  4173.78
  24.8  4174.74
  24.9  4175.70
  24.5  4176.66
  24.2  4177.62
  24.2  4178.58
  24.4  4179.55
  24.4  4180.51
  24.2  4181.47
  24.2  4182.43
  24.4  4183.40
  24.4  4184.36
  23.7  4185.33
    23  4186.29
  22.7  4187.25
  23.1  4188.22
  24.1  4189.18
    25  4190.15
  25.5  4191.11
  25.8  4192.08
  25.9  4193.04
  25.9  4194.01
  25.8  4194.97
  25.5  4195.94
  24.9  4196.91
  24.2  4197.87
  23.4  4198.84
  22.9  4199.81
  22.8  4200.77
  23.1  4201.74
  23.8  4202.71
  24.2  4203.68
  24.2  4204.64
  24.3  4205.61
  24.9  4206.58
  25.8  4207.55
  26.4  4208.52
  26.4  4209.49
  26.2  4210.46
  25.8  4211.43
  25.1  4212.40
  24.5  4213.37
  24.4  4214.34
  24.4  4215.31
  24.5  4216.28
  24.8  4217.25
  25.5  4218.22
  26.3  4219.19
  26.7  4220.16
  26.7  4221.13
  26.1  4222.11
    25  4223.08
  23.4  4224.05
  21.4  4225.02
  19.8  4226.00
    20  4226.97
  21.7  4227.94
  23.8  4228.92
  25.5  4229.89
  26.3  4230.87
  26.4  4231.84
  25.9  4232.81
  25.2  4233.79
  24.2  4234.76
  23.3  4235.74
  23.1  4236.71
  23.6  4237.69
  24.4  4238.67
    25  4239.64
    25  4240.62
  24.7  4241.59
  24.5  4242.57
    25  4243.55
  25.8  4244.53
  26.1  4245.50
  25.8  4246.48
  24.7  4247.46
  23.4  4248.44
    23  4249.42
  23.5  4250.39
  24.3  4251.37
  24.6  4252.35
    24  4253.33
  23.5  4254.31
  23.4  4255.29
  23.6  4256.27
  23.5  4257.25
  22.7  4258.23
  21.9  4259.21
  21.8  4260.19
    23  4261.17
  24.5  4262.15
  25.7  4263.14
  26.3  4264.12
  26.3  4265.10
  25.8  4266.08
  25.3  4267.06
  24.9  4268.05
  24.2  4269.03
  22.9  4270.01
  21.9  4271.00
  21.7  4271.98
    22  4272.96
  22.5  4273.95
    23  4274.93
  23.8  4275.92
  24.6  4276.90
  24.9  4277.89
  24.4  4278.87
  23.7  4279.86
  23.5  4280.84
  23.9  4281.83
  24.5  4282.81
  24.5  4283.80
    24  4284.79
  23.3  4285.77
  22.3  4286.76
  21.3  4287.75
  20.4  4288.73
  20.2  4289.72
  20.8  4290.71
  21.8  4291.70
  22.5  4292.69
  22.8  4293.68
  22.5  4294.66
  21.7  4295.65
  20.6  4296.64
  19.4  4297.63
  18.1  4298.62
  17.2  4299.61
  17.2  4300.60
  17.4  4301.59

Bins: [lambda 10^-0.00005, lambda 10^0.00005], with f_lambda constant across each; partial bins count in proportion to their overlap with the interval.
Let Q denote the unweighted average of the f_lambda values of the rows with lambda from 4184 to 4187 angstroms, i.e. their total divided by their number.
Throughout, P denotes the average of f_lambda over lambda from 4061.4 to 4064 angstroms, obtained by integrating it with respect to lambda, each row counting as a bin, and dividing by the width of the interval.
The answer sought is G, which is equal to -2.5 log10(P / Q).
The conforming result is 0.01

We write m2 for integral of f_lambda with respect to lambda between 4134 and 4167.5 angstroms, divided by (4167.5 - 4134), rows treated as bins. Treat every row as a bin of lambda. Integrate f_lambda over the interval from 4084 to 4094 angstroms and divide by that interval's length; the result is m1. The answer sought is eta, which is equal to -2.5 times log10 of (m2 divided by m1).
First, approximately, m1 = 27.4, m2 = 26.2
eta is 0.05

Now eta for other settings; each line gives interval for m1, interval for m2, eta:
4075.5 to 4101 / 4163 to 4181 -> 0.02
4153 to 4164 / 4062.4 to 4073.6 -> 0.17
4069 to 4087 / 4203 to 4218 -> -0.01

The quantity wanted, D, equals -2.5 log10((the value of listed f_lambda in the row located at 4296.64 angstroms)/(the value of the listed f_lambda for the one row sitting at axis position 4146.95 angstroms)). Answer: 0.24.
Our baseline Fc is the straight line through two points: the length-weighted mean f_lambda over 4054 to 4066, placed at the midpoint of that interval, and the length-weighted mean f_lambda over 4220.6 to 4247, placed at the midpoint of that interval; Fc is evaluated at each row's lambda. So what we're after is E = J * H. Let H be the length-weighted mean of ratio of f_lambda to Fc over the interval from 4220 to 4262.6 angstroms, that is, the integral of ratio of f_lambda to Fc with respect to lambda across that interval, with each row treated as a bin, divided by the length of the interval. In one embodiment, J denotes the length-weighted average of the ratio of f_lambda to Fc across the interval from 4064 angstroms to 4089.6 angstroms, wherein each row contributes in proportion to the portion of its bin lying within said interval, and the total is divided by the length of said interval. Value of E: 1.00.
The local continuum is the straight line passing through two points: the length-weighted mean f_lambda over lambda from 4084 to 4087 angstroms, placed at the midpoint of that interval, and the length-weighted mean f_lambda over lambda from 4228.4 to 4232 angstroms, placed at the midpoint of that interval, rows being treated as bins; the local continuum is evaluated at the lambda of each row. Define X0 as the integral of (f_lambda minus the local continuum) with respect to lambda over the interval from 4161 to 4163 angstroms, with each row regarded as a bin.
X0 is 3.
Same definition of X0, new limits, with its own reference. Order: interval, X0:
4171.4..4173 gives -3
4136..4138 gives 1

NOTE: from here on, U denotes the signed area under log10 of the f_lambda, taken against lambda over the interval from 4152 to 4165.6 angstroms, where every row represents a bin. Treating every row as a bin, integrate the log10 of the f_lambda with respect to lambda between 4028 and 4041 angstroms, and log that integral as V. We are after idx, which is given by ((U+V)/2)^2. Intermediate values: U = 19.4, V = 18.2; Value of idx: 353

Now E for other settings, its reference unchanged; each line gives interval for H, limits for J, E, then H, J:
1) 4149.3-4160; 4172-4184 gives 1.08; 1.079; 1.00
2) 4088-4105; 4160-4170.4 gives 1.11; 1.019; 1.09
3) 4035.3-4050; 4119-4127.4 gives 1.12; 1.034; 1.09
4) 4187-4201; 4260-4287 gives 0.99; 1.008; 0.98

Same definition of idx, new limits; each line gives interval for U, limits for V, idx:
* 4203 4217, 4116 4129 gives 362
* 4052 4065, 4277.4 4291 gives 334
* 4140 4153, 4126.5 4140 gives 350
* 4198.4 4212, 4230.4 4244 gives 358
